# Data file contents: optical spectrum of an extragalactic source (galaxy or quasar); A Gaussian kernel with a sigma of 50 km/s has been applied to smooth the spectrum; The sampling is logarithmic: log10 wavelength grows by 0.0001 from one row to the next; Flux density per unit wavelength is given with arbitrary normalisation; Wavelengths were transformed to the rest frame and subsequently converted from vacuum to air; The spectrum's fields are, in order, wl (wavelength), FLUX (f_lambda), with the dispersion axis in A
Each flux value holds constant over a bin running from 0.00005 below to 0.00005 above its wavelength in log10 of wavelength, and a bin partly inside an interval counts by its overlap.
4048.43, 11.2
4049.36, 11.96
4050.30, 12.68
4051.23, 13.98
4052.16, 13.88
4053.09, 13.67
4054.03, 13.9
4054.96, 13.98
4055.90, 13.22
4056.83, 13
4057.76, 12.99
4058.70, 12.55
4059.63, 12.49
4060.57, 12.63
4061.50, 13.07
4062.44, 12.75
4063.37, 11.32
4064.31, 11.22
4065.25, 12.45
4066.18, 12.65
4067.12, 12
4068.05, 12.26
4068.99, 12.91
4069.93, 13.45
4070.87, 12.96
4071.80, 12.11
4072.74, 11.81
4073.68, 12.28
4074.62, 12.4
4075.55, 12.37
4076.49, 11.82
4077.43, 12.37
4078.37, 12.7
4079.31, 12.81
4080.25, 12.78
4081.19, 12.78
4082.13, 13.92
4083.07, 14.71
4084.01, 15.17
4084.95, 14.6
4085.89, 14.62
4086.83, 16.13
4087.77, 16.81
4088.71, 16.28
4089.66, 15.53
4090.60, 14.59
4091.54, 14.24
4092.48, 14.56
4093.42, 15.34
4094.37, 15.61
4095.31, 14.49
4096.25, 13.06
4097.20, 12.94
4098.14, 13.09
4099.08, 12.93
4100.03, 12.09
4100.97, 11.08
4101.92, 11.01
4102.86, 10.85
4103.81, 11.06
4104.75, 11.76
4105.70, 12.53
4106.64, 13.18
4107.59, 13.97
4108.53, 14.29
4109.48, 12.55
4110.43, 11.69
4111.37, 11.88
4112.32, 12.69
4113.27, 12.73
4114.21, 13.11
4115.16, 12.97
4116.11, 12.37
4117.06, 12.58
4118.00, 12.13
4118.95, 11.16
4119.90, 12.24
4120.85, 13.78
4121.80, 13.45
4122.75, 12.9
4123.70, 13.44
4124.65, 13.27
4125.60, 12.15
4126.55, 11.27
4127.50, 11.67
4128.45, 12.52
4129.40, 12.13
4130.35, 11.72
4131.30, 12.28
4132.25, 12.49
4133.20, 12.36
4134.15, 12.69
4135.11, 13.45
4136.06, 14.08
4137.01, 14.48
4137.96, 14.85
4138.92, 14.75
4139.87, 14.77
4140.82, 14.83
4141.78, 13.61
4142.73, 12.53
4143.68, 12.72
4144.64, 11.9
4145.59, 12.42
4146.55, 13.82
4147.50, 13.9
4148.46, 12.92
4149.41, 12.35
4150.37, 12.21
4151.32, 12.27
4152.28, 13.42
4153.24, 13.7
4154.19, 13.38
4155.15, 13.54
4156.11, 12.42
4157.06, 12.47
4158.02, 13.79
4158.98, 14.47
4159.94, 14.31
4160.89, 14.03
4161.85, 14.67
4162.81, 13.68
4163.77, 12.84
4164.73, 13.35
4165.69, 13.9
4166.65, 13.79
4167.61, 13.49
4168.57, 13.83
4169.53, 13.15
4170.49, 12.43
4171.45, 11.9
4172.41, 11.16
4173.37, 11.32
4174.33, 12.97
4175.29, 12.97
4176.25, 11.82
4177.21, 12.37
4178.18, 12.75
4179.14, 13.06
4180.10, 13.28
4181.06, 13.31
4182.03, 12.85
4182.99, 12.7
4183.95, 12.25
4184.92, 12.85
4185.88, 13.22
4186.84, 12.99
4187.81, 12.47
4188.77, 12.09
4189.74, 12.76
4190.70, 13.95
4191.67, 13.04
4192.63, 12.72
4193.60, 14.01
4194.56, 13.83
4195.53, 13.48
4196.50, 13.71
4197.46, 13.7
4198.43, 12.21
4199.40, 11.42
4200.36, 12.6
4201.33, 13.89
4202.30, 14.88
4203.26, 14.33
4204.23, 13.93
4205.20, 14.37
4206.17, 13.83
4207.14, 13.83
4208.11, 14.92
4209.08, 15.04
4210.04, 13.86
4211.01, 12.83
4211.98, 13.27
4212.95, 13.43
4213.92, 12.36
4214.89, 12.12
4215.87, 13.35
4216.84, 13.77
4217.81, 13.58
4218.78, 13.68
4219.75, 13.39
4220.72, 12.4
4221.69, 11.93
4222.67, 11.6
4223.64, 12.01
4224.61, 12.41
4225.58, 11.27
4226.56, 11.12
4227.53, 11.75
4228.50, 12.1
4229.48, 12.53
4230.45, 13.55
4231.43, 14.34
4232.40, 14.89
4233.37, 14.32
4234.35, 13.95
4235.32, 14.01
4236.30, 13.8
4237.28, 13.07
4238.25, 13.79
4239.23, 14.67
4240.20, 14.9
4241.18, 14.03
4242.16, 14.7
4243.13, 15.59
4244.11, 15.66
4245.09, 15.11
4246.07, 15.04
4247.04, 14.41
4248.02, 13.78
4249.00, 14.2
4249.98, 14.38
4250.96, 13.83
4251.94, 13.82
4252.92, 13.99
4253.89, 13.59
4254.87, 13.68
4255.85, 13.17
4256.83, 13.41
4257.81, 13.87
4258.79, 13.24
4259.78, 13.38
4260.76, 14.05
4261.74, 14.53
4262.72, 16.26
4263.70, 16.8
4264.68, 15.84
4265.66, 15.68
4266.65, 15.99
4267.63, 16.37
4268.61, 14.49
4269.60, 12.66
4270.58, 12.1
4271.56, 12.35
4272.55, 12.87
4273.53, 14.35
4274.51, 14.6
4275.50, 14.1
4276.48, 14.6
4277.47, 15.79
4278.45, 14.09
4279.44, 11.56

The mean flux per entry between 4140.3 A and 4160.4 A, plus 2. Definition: 15.2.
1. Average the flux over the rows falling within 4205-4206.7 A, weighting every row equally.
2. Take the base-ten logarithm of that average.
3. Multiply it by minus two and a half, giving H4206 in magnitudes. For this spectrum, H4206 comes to -2.87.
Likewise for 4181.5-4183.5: -2.77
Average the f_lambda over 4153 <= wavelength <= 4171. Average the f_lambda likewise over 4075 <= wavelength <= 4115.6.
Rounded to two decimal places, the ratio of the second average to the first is 0.99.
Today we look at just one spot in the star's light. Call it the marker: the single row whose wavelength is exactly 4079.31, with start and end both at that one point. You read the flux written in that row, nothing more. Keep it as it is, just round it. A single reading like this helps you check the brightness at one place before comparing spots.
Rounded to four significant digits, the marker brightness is 12.81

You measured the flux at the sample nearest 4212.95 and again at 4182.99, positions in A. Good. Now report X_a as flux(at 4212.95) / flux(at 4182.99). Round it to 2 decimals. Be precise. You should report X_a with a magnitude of 1.06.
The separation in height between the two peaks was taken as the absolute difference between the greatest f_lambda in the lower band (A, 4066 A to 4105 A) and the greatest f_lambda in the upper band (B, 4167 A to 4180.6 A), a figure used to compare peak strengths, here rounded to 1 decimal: 3.0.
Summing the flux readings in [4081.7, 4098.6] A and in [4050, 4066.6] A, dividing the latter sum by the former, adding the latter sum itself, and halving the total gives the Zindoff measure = 117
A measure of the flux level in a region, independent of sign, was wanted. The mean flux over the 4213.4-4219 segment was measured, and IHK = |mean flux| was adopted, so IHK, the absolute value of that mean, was 13.1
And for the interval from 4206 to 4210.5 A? 14.3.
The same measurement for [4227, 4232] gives 12.9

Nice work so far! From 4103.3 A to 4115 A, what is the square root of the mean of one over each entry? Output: 0.282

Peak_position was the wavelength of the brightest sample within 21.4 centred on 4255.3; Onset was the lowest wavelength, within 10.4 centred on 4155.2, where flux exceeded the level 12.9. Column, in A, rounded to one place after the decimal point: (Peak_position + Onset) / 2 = 4208.0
